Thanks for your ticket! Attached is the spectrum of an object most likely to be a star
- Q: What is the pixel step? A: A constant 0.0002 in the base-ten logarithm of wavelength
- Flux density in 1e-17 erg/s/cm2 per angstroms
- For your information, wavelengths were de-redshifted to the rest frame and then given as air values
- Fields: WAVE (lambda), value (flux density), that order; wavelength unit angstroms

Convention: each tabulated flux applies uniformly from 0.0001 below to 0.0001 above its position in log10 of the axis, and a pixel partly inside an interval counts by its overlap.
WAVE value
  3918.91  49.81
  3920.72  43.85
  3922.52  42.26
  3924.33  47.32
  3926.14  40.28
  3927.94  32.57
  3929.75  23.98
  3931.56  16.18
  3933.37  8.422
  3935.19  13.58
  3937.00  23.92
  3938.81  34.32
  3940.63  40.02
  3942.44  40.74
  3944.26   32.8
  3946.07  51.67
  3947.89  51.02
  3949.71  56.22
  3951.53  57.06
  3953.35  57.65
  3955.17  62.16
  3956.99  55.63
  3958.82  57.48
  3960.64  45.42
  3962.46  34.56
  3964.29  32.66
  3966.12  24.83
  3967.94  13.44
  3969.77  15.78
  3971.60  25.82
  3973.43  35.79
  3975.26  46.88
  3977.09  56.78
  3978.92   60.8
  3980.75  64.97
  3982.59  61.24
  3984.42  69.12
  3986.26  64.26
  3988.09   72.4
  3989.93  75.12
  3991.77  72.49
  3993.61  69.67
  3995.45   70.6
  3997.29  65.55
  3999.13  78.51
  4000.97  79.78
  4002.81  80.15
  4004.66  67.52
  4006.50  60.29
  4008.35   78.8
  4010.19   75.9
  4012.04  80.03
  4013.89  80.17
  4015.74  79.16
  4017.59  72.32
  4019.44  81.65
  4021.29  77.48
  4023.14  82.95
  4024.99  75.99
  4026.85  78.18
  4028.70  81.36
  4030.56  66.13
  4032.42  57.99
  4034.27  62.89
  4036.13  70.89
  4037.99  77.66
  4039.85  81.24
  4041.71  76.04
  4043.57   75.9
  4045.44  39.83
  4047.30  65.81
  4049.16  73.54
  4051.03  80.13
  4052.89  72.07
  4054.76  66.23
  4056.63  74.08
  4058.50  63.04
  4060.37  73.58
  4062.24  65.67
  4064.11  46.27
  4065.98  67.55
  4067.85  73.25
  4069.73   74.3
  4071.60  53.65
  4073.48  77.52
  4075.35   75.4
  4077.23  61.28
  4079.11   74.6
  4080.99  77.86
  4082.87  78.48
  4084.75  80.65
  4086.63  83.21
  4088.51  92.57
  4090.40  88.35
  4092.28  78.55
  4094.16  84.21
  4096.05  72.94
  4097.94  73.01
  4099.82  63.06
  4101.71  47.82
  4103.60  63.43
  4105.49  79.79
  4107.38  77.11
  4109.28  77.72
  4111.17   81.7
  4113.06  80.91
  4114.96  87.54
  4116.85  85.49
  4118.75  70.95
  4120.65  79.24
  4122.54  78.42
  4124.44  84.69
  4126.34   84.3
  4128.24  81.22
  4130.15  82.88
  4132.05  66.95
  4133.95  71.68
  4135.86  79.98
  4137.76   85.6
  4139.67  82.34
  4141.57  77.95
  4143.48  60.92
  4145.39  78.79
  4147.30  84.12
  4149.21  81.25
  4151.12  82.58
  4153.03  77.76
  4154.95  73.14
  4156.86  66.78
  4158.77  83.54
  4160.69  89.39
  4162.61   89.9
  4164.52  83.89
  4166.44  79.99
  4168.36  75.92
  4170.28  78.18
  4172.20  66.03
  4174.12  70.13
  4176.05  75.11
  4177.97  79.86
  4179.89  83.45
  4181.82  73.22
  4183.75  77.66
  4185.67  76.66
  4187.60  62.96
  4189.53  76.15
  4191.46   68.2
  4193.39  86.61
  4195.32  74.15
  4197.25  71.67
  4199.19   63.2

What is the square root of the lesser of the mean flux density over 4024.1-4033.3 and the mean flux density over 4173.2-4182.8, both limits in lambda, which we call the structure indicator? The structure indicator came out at 8.5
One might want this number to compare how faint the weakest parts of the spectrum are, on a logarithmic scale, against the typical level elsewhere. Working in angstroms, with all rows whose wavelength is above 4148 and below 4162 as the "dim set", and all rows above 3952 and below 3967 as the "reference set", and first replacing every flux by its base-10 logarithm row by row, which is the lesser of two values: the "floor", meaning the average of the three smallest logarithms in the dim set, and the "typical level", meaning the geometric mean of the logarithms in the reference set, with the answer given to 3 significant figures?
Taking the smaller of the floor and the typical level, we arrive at 1.64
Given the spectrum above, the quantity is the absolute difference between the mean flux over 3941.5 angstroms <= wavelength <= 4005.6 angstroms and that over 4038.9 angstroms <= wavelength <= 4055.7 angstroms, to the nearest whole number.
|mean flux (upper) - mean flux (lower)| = 16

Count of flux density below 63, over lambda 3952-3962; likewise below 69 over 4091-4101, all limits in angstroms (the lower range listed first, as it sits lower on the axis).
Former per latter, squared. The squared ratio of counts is 25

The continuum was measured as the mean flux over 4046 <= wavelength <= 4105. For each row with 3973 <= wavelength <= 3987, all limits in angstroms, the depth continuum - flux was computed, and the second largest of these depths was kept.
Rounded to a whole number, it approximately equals 25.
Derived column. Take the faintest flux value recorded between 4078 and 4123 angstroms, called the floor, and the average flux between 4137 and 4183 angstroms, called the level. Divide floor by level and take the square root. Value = 0.78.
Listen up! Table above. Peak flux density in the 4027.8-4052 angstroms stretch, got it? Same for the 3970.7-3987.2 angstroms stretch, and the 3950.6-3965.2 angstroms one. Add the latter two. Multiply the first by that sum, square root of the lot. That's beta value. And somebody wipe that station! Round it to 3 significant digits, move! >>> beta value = 103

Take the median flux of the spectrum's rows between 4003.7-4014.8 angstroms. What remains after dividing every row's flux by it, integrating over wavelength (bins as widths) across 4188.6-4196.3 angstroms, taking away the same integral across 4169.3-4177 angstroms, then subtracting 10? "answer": -9.6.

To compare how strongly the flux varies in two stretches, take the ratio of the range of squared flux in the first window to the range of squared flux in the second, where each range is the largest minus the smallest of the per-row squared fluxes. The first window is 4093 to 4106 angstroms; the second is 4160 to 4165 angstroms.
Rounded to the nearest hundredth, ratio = 4.60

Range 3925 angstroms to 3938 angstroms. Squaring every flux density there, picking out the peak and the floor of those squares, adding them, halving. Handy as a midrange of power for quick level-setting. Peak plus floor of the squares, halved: 847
